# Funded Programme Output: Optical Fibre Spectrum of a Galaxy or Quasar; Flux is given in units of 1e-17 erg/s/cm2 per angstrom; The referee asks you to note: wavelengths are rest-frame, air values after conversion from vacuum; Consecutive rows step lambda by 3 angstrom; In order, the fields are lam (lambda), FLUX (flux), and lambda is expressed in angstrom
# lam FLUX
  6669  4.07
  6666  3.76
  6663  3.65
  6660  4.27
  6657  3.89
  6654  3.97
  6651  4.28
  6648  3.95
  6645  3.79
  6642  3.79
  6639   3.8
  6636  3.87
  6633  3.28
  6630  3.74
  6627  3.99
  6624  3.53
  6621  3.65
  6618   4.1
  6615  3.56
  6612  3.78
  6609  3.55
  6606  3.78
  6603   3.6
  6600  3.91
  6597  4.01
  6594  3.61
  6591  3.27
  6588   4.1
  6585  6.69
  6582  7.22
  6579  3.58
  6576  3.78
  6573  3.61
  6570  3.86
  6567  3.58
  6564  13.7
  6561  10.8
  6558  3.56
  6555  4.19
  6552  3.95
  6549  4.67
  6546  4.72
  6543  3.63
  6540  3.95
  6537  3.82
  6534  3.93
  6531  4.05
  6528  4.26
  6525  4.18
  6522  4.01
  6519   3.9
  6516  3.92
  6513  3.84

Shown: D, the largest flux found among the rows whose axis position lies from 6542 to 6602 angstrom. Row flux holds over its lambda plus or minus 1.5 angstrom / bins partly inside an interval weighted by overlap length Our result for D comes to 13.7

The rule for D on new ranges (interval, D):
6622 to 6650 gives 3.99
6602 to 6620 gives 4.1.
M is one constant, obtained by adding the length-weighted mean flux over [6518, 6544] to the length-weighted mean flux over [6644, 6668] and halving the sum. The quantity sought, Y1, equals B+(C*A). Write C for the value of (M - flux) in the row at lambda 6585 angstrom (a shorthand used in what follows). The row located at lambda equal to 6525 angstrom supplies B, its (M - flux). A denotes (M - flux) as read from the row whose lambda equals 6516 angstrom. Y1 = -0.34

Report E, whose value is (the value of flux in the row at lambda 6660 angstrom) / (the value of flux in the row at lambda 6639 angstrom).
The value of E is 1.12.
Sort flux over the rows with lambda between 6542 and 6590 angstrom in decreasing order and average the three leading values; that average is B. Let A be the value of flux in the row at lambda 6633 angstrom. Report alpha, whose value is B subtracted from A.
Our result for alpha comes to -7.3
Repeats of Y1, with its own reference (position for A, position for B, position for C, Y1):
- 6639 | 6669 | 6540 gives -0.10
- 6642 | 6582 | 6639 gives -3.23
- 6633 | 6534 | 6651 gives -0.18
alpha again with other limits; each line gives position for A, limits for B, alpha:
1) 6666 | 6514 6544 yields -0.4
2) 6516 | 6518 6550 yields -0.6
